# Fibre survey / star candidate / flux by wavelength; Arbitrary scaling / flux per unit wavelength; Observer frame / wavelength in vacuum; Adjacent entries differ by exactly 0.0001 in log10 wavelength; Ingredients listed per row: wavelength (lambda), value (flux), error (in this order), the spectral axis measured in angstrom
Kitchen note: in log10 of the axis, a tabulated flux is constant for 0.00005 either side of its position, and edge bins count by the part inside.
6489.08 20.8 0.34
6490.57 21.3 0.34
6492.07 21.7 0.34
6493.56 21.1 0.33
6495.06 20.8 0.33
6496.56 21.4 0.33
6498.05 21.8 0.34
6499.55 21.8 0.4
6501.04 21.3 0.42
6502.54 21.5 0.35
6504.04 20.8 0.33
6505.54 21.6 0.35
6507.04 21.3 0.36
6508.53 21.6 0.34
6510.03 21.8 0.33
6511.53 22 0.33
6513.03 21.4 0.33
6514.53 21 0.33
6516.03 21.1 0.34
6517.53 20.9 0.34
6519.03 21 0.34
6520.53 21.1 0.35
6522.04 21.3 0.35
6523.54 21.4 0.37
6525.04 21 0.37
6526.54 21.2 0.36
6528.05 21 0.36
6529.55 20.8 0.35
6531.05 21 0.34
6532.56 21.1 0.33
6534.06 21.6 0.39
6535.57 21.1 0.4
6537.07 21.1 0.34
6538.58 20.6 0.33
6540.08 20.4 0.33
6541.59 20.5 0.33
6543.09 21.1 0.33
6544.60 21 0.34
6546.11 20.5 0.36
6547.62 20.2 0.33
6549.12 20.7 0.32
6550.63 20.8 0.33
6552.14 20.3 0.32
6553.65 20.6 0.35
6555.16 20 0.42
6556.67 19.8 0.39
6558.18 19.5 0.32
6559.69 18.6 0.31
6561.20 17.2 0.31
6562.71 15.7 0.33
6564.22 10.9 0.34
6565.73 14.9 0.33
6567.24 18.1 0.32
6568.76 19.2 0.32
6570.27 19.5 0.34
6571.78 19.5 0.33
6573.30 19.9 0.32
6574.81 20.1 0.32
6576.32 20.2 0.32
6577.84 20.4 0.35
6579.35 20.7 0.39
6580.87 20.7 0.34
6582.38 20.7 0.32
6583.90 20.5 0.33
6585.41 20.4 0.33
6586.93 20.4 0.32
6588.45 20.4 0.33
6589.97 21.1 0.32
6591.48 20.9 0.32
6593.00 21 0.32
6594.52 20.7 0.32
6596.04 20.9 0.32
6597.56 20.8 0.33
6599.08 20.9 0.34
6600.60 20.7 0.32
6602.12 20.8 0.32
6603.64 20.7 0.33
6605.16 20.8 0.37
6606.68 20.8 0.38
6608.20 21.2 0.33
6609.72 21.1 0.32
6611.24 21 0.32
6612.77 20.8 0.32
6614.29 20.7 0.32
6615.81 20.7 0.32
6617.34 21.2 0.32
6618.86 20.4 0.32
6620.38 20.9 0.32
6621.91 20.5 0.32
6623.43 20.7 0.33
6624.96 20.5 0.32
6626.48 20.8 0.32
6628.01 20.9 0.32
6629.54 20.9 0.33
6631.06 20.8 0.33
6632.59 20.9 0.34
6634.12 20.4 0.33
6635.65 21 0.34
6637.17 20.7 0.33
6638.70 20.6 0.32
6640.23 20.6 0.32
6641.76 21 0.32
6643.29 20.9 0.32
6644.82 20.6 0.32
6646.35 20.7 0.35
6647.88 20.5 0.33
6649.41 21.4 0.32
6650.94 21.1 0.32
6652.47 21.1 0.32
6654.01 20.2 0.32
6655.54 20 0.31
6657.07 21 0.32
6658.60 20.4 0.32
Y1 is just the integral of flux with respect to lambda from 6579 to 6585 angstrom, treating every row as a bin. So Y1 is 124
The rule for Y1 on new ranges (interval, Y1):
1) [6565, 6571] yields 108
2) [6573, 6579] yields 121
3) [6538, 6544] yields 124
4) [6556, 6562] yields 112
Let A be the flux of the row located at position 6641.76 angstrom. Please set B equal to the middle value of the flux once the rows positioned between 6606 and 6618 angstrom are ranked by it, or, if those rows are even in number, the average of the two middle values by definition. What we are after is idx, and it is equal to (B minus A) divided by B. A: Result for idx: 0.00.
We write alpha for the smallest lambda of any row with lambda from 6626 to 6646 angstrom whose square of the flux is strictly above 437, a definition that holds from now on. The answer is 6635.65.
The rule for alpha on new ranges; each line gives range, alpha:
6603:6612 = 6608.20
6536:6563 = 6537.07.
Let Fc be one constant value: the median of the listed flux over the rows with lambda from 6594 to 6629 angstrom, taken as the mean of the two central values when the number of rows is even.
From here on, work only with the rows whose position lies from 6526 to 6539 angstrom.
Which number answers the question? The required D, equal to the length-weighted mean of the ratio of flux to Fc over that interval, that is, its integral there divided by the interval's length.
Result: 1.01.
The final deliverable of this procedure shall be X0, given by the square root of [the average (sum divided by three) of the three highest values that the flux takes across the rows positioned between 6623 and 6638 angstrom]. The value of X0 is 4.58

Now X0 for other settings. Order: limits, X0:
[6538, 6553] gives 4.58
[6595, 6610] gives 4.59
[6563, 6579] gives 4.50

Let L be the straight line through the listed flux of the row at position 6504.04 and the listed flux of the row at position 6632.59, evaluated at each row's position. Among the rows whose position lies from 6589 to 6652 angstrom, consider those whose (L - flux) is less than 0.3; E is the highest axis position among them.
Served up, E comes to 6650.94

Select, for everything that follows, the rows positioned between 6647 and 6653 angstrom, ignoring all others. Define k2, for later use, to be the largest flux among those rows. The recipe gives 21.4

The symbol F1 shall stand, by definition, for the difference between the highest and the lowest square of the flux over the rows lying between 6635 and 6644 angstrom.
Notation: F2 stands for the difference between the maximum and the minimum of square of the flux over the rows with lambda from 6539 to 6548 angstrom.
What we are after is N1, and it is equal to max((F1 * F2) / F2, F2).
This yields 37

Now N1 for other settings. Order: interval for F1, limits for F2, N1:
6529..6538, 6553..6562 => 129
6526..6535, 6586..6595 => 34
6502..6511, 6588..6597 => 43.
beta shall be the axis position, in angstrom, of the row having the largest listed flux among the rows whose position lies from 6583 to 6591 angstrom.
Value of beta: 6589.97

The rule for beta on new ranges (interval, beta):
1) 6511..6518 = 6511.53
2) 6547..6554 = 6550.63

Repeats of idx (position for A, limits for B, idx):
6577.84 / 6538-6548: 0.00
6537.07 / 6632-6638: -0.01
